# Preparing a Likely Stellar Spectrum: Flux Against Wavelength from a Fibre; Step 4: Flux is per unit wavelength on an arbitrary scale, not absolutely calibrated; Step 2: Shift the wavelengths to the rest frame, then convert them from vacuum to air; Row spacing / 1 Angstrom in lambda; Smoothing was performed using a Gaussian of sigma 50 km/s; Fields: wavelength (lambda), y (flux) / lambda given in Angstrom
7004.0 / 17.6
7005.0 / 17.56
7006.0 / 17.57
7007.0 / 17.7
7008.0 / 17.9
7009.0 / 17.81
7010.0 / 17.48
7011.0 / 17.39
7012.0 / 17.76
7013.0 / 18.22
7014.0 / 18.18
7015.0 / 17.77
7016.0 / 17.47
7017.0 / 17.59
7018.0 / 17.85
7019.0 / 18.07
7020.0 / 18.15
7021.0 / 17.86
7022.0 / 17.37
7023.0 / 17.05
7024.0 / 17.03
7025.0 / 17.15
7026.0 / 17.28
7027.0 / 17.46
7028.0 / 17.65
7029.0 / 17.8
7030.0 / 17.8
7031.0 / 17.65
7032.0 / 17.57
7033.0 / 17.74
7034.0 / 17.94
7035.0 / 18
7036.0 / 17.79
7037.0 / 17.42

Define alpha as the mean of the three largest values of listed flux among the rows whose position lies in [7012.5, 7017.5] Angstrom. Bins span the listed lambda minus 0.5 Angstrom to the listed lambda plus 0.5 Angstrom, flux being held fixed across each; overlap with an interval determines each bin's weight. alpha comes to 18.1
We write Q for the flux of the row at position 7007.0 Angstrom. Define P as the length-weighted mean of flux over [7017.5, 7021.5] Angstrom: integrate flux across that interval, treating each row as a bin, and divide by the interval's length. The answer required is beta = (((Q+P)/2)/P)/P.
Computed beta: 0.0552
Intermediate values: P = 18.0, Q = 17.7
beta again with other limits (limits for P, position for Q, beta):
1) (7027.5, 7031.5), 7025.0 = 0.0555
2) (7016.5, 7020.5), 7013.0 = 0.0563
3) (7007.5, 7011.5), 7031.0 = 0.0567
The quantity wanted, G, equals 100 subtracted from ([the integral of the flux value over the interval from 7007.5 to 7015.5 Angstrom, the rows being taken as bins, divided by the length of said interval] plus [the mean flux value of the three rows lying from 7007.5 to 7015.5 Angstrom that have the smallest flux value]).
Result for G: -64.64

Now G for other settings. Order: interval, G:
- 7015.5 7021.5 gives -64.53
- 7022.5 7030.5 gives -65.52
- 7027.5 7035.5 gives -64.61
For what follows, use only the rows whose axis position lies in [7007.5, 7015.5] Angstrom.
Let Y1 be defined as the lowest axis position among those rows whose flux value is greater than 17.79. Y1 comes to 7008.0 Angstrom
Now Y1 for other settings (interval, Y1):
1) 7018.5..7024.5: 7019.0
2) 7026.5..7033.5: 7029.0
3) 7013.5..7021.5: 7014.0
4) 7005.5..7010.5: 7008.0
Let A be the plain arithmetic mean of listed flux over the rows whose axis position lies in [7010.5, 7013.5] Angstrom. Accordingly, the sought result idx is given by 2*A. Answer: 35.6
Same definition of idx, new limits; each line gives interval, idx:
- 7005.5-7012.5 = 35.3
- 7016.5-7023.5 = 35.4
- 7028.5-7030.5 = 35.6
